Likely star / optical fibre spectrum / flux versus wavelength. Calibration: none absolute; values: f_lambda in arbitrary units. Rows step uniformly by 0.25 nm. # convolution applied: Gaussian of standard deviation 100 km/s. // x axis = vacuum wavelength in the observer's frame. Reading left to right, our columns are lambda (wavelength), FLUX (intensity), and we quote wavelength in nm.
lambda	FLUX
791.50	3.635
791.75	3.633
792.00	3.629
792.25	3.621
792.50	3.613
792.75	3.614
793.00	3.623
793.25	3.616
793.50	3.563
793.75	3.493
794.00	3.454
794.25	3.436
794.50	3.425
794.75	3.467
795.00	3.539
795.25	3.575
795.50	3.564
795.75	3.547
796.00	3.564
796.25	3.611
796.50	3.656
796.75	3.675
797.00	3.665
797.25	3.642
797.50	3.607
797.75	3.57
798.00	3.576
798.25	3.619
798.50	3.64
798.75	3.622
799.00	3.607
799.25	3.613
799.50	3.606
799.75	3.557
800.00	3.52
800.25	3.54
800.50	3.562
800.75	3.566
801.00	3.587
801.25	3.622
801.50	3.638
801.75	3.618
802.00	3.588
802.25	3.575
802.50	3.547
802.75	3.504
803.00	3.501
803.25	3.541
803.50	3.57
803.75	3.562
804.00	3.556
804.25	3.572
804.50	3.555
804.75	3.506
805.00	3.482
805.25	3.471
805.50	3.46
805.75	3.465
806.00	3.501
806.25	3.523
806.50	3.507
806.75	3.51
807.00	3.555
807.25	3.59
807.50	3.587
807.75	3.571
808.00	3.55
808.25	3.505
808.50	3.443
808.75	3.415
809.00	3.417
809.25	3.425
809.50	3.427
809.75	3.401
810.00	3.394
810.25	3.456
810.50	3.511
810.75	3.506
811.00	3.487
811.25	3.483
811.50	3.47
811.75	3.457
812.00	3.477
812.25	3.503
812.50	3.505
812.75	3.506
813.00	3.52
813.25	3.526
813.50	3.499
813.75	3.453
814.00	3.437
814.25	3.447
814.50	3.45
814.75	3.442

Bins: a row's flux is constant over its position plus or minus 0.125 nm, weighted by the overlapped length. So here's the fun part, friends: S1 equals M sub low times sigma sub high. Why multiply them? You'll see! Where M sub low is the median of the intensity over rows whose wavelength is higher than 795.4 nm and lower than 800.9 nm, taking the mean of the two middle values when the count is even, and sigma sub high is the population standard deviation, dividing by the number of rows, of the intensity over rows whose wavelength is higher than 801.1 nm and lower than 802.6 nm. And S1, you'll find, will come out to 0.11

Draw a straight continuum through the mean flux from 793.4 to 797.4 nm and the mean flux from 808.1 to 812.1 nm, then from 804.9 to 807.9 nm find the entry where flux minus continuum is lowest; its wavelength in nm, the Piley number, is 805.50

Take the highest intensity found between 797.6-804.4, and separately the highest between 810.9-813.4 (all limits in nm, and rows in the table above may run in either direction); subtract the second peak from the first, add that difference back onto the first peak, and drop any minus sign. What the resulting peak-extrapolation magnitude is 3.75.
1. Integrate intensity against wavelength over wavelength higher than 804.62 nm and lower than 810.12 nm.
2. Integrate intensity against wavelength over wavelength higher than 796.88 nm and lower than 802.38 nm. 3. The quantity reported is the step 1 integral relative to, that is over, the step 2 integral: 0.969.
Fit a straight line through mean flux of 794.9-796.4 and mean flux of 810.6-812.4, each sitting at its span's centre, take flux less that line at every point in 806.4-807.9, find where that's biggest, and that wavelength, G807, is 807.25 nm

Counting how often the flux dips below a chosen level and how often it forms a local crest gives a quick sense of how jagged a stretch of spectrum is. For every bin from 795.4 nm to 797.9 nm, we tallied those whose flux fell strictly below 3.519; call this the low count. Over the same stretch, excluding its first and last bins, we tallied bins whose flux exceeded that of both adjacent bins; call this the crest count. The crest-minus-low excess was 1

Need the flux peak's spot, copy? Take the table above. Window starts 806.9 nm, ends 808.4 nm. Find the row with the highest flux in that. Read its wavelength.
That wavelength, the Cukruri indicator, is 807.25 nm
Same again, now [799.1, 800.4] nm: 799.25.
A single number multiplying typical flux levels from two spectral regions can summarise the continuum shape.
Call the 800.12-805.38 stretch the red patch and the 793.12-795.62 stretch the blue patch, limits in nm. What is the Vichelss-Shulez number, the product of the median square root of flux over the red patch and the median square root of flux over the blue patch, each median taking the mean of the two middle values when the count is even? 3.54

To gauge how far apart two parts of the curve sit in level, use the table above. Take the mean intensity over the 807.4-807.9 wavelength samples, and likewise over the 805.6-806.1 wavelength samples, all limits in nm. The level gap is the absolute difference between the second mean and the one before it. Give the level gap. 0.10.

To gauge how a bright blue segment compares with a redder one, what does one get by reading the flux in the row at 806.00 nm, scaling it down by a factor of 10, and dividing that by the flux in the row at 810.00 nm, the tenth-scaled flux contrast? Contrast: 0.103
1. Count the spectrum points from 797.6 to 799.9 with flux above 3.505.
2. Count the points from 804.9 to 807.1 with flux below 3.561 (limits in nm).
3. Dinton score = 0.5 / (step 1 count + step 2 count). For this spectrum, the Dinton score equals 0.028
